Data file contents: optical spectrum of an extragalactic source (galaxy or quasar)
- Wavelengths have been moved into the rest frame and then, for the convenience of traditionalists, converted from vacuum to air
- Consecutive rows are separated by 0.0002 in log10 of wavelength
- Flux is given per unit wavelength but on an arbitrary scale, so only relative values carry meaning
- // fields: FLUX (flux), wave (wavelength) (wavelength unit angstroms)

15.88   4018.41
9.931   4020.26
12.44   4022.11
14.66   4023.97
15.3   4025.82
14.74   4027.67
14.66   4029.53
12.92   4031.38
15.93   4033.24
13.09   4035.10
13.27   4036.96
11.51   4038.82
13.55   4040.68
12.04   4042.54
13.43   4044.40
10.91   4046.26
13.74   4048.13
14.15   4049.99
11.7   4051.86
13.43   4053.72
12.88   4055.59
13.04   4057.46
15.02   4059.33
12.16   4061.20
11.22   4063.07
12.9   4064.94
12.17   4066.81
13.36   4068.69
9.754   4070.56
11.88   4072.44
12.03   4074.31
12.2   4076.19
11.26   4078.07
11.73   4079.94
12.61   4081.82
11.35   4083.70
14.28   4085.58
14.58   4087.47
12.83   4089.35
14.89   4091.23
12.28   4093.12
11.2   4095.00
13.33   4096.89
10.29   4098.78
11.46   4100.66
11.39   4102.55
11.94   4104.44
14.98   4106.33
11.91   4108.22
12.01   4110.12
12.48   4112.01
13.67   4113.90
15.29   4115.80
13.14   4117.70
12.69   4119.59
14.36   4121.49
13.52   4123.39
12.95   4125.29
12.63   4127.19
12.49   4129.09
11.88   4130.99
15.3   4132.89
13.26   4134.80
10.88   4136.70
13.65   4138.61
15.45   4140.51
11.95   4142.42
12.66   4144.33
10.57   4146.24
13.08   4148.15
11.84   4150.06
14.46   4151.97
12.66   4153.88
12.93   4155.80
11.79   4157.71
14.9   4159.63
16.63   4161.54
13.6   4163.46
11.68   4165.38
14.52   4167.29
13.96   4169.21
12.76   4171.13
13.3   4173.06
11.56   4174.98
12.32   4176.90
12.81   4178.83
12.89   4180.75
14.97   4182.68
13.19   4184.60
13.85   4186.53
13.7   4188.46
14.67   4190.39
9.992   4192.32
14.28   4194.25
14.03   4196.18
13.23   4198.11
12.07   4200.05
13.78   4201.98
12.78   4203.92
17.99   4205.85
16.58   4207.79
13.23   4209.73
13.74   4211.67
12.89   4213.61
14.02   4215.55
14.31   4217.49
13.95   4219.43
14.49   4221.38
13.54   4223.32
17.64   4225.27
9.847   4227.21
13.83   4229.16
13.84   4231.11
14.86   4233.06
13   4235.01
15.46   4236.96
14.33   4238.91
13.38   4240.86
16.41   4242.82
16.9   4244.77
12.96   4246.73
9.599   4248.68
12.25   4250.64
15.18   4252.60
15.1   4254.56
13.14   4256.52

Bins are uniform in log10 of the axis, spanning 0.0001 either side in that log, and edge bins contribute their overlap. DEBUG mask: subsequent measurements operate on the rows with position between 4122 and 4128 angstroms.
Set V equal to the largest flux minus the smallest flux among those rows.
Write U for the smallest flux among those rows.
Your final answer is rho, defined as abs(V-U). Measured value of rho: 11.7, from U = 12.63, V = 0.9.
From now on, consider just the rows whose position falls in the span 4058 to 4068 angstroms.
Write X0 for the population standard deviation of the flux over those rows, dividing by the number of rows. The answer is 1.3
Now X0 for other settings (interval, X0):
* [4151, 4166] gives 1.6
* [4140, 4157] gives 1.4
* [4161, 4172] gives 1.5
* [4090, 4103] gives 1.4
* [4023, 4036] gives 1.0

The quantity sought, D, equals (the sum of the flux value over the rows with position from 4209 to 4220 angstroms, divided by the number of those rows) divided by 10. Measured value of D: 1.37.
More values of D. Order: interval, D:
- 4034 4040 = 1.26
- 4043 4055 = 1.29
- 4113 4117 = 1.45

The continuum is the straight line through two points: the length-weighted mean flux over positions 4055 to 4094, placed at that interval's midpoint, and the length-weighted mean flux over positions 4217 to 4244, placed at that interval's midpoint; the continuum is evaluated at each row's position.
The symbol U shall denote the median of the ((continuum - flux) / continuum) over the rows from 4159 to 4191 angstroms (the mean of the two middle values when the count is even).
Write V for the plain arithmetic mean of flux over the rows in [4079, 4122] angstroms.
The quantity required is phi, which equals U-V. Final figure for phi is -12.8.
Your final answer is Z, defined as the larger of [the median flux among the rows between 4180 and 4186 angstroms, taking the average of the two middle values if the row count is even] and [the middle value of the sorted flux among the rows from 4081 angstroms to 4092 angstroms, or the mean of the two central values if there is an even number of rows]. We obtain 13.6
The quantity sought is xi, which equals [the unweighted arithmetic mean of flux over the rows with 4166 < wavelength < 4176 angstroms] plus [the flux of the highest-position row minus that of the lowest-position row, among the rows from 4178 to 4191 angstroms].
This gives 15.1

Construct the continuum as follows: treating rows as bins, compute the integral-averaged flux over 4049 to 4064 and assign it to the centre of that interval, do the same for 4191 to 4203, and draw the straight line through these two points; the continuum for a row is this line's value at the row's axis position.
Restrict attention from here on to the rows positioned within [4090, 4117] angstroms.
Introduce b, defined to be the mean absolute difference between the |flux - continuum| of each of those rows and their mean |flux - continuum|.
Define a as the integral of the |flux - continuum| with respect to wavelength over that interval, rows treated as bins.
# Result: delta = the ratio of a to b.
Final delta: 59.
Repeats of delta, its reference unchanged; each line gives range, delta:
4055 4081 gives 42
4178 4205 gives 43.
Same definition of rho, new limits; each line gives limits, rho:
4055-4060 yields 10.7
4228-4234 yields 12.8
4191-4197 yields 5.7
